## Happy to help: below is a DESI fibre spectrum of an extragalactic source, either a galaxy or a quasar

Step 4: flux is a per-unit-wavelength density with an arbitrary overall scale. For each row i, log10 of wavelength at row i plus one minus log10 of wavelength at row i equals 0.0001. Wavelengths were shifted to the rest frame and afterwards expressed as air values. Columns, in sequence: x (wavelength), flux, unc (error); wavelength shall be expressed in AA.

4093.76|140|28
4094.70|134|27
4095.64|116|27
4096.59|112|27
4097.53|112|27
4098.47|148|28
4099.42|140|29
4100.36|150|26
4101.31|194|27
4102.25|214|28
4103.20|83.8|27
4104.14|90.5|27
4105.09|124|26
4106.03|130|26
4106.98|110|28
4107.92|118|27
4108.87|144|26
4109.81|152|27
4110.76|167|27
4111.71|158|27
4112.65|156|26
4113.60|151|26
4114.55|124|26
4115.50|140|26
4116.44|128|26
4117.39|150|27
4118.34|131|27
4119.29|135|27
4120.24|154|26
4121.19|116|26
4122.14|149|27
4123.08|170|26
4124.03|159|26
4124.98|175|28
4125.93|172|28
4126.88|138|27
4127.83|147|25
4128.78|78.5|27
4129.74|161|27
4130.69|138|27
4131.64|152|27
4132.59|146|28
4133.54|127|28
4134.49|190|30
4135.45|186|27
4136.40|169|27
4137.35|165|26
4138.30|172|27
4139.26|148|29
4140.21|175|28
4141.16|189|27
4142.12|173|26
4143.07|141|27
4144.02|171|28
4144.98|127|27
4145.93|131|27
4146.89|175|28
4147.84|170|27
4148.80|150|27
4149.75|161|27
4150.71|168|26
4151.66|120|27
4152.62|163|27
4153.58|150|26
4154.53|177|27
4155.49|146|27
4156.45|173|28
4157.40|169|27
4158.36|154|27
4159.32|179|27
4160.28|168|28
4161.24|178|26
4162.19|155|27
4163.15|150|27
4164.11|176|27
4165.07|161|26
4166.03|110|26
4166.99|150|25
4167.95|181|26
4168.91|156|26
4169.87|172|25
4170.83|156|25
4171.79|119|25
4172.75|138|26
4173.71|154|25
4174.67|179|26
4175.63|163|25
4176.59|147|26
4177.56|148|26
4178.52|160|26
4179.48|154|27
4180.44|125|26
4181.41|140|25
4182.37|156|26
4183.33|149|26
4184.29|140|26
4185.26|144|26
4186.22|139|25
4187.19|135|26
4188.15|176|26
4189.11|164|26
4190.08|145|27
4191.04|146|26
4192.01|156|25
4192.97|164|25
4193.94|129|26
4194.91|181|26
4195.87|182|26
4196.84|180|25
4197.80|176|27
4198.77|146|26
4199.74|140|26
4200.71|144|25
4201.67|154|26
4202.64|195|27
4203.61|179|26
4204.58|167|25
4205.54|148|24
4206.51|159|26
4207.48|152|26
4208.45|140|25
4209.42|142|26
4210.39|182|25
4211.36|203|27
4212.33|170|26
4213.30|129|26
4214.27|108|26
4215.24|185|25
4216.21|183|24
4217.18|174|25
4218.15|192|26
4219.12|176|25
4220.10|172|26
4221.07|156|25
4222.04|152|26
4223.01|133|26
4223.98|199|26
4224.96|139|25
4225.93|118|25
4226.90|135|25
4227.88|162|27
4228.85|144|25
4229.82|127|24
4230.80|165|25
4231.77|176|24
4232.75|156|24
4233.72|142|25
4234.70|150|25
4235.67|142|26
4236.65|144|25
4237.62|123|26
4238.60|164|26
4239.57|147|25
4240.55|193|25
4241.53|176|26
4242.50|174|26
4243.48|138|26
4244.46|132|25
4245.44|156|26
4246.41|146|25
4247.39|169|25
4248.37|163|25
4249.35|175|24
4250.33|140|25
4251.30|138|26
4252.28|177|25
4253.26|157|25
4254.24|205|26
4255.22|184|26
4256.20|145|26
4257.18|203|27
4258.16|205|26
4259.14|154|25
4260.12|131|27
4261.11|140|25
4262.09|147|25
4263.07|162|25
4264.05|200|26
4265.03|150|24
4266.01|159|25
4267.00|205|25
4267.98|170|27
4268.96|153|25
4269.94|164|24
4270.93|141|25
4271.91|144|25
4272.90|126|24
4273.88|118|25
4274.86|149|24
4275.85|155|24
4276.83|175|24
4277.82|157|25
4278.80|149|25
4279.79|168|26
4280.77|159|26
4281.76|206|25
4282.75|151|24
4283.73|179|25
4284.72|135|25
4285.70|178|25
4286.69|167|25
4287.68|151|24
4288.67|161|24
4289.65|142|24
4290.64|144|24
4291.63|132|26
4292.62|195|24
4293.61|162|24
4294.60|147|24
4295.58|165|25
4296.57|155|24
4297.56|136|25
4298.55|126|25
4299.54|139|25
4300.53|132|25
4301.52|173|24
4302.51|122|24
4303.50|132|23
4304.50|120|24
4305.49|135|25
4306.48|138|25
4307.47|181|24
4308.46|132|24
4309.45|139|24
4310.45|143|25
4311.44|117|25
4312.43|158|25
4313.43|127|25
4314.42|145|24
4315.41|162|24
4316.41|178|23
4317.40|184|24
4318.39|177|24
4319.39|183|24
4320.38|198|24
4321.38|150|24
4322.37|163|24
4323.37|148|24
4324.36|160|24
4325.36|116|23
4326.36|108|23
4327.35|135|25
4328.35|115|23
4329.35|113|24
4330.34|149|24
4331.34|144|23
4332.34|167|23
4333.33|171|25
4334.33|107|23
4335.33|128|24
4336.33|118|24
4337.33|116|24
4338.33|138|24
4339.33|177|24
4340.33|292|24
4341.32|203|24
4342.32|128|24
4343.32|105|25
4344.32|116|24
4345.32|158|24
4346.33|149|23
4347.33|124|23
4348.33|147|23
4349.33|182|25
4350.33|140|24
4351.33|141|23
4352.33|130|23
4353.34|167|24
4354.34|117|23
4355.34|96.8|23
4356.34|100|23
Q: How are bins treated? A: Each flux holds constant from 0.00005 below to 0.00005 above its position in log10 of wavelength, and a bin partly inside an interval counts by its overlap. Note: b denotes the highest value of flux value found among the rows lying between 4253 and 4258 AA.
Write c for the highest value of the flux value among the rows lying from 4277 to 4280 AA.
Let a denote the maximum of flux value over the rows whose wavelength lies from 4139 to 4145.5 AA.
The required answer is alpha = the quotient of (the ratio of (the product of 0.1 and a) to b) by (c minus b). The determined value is -0.002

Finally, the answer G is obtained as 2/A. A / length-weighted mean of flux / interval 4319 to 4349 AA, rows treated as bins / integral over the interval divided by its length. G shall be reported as 0.0135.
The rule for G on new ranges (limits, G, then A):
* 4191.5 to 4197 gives 0.0122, 164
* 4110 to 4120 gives 0.0139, 144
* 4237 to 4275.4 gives 0.0125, 160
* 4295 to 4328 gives 0.0135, 148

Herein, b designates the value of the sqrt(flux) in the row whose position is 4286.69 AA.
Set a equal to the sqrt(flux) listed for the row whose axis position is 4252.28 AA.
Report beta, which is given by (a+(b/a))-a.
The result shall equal 0.971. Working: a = 13.3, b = 12.9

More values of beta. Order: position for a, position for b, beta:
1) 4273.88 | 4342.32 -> 1.042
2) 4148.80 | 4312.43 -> 1.026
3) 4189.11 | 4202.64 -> 1.090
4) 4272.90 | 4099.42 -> 1.054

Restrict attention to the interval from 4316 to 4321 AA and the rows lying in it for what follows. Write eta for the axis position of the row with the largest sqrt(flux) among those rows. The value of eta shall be 4320.38 AA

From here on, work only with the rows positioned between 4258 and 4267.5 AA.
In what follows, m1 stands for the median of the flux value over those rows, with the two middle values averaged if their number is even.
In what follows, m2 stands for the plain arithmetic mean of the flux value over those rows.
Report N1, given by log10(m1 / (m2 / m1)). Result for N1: 2.17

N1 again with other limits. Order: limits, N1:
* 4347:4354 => 2.13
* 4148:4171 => 2.21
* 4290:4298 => 2.17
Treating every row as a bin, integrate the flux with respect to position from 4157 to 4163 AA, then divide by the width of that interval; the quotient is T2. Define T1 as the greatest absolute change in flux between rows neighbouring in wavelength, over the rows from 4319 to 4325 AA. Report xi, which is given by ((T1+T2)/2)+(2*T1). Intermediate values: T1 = 48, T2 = 166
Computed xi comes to 203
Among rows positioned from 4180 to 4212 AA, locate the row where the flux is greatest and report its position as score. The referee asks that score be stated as 4211.36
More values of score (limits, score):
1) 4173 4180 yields 4174.67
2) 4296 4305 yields 4301.52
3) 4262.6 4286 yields 4281.76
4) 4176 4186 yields 4178.52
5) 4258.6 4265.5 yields 4264.05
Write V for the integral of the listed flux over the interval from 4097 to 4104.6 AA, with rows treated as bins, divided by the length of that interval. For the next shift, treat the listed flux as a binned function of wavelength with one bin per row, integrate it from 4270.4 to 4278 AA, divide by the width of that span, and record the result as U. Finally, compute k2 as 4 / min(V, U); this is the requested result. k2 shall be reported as 0.0283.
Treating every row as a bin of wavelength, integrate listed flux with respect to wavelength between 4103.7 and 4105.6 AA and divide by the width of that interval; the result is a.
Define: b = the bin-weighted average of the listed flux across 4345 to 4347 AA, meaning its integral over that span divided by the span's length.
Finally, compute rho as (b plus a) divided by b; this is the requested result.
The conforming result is 1.72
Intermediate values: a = 108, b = 150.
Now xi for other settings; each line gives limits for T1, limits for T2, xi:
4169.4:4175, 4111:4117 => 164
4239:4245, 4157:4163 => 198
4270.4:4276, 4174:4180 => 157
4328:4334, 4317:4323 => 178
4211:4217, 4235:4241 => 268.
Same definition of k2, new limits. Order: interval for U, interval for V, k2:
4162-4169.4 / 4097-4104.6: 0.0283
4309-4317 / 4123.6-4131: 0.0274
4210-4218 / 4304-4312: 0.0289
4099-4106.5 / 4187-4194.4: 0.0284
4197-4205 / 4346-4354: 0.0272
